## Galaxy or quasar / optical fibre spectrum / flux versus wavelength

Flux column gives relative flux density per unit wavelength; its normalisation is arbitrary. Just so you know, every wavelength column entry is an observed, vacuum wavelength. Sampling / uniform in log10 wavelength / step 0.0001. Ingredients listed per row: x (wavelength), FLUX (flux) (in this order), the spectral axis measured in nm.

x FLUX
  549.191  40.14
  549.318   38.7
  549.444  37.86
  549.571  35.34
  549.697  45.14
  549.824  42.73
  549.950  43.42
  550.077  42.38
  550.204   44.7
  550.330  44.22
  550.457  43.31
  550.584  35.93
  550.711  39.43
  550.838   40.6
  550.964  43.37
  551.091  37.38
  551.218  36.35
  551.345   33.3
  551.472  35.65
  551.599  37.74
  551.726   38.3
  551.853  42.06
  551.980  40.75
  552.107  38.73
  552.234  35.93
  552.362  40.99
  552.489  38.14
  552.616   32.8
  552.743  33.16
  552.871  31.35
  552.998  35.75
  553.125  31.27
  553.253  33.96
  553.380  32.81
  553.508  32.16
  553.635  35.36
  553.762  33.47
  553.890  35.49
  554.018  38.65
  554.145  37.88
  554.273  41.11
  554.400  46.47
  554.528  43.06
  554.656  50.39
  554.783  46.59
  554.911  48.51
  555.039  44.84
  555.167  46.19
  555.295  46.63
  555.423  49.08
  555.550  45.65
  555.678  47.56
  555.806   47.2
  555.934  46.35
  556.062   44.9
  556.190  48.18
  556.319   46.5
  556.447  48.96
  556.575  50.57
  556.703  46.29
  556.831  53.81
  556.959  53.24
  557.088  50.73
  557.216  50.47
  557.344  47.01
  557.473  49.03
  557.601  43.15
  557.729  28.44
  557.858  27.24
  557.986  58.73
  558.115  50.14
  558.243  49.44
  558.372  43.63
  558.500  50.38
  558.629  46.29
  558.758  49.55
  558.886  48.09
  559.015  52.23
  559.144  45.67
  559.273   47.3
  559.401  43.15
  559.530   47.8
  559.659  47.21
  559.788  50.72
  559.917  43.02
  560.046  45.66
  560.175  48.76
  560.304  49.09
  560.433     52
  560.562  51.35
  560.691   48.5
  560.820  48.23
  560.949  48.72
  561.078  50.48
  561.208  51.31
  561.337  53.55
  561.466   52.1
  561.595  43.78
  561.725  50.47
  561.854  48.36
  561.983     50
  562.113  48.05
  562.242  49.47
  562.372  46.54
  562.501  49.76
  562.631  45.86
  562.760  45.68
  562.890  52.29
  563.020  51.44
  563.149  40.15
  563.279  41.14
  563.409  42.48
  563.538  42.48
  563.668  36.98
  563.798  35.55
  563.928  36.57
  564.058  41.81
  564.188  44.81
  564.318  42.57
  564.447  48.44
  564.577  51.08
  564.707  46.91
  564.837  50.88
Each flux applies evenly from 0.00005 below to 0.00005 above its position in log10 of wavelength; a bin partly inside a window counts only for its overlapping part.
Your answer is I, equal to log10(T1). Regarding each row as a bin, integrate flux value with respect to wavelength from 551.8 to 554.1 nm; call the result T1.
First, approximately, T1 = 82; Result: 1.91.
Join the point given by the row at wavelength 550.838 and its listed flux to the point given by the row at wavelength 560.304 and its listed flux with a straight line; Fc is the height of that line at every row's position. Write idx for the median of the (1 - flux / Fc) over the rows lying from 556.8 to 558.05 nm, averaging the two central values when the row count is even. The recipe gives -0.071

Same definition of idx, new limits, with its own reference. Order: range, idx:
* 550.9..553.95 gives 0.151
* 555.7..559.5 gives -0.039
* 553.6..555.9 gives -0.028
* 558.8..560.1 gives 0.022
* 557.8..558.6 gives -0.054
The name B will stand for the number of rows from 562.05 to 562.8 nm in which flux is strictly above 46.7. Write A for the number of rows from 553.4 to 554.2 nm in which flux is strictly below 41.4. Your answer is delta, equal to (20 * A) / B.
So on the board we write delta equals 40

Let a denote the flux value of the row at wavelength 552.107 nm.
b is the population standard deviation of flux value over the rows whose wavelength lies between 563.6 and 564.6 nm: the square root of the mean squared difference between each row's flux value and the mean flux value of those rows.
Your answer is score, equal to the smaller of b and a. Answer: 5.3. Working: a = 38.73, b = 5.3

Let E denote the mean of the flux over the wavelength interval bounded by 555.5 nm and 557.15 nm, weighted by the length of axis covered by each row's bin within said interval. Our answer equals 48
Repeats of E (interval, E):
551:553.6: 36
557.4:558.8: 45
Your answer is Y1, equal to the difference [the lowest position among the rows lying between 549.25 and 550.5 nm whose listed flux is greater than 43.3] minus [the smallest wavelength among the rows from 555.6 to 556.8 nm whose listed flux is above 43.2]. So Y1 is -5.98 nm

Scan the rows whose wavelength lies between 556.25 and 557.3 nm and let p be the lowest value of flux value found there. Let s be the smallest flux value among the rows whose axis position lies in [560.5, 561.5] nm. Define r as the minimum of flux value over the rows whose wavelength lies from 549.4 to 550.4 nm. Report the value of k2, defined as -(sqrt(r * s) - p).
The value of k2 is 5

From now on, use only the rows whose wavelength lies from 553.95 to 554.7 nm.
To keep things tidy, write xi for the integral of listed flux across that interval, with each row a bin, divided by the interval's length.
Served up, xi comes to 43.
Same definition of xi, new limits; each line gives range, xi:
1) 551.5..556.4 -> 41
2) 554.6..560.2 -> 47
